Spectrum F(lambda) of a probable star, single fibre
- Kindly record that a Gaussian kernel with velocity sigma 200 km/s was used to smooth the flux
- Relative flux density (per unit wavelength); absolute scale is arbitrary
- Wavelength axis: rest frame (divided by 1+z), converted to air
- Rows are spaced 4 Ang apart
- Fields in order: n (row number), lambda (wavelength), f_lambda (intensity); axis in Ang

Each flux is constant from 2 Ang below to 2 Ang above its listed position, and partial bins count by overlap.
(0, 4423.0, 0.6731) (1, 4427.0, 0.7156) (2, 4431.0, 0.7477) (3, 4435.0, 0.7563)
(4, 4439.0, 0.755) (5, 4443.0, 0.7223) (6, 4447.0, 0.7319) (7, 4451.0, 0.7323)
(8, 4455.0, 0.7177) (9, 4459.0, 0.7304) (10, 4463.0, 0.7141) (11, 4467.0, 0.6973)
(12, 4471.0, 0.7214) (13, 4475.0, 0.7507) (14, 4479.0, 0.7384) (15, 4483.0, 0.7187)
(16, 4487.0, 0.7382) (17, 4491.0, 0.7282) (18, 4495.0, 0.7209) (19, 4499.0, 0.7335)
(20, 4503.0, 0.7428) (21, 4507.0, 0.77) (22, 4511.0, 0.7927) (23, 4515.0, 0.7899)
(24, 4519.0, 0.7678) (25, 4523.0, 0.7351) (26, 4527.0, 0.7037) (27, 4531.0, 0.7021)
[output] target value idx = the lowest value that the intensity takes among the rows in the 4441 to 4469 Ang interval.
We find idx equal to 0.6973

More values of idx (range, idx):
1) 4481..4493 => 0.7187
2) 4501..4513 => 0.7428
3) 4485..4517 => 0.7209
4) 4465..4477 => 0.6973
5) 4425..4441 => 0.7156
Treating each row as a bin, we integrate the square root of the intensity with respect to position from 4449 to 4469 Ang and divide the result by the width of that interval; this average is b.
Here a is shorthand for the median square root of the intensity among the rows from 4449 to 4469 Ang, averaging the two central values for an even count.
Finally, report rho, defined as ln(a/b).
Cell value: -0.0004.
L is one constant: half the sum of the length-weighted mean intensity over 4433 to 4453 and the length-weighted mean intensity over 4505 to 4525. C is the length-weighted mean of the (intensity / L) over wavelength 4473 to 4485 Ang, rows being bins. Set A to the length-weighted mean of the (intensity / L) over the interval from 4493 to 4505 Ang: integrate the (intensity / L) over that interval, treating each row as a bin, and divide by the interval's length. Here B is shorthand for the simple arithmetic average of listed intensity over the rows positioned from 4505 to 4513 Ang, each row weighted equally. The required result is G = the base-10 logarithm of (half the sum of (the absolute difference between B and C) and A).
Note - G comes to -0.236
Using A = 0.970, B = 0.781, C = 0.974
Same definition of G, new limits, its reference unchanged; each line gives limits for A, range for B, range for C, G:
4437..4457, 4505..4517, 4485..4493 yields -0.238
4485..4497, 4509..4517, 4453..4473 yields -0.251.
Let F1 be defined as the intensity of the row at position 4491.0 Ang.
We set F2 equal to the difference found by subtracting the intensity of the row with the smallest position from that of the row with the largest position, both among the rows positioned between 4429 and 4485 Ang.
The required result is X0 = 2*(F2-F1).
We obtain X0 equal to -1.51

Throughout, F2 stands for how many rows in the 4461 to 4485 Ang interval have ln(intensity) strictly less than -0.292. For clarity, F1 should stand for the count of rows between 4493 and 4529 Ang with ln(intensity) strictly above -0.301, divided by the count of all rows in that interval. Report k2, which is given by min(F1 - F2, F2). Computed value -4.4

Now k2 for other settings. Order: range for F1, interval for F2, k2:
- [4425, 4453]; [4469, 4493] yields -4.6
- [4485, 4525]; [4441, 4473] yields -7.5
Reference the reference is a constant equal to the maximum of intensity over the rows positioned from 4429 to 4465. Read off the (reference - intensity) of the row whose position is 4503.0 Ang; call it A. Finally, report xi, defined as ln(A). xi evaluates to -4.3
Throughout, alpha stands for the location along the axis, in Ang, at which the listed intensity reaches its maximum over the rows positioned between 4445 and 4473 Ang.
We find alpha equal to 4451.0 Ang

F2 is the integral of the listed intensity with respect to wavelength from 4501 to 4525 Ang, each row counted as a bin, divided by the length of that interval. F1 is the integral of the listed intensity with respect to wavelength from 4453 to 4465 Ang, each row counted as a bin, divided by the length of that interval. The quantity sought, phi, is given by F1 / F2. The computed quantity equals 0.94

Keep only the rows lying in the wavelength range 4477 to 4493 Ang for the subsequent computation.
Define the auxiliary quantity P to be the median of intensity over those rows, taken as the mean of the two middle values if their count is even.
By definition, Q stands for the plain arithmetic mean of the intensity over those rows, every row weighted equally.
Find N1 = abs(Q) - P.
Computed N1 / -0.0023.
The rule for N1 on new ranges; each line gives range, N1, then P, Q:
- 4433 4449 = -0.0021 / 0.743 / 0.741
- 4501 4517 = -0.0061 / 0.780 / 0.774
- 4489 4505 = 0.0005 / 0.731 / 0.731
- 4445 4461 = -0.0031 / 0.731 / 0.728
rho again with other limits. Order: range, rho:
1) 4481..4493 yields -0.0001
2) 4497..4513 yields -0.0021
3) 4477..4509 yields -0.0003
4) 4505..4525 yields -0.0006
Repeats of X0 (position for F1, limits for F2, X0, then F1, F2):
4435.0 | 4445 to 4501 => -1.51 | 0.7563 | 0.00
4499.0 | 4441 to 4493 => -1.46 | 0.7335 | 0.01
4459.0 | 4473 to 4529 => -1.55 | 0.7304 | -0.05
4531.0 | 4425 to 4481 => -1.36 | 0.7021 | 0.02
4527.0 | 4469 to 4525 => -1.38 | 0.7037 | 0.01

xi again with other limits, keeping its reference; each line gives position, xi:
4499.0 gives -3.8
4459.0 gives -3.7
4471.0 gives -3.4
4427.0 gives -3.2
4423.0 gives -2.5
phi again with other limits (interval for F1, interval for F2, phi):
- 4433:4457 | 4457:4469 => 1.03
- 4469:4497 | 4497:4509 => 0.98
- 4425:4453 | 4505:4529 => 0.97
